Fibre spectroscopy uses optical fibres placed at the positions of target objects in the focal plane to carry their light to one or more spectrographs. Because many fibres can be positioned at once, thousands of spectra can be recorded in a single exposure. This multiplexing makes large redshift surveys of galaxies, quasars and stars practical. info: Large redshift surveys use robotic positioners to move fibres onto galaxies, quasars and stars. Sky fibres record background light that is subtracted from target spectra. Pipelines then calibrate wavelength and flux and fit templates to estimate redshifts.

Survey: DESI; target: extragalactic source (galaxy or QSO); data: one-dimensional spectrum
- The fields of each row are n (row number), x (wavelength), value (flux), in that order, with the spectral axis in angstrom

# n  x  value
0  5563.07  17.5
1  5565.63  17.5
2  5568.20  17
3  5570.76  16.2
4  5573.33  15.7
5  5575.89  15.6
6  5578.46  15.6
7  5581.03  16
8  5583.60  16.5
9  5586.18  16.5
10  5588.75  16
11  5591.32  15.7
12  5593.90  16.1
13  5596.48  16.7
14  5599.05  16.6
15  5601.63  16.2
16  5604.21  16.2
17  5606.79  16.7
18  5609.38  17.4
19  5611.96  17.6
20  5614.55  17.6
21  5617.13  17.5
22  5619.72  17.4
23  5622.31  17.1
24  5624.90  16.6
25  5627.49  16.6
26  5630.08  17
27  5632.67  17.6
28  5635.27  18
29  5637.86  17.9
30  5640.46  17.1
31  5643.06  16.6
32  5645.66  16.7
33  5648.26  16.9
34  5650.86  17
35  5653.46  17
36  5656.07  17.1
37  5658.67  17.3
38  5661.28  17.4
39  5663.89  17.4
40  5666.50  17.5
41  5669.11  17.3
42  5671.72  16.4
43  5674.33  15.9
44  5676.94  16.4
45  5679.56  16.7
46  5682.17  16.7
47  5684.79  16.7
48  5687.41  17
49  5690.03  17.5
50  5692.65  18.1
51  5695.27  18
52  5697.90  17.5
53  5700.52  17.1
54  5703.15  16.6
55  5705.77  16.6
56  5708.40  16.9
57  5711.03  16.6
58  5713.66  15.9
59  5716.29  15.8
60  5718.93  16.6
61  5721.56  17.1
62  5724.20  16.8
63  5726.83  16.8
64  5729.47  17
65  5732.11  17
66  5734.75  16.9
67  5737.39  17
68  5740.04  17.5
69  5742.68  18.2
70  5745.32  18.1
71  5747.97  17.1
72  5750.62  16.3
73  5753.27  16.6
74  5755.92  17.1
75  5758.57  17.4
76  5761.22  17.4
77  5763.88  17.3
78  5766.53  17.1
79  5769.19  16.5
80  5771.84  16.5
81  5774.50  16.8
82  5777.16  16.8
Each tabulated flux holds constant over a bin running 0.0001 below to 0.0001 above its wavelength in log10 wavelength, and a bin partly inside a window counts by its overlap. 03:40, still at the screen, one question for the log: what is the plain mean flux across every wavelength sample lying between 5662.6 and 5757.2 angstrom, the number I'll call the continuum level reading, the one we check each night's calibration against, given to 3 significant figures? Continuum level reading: 17.0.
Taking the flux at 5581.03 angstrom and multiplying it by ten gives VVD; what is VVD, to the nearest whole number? 160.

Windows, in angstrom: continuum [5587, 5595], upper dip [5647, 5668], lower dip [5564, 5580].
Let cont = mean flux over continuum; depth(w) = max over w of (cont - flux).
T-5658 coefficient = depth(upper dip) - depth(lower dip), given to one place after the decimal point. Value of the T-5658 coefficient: -1.3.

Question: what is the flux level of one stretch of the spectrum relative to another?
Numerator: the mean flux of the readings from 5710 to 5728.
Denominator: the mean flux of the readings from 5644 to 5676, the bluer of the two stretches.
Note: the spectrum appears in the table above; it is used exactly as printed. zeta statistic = 0.972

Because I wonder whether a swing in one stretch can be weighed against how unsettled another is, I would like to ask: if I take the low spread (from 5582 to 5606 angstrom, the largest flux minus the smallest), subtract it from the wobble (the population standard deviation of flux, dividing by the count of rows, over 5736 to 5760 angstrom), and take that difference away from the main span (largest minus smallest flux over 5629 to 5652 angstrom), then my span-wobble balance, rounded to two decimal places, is 1.81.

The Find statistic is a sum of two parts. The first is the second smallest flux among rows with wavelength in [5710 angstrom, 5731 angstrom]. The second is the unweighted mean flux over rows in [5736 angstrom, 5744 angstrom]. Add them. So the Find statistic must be 33.5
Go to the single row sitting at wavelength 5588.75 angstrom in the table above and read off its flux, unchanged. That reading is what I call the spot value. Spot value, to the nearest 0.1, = 16.0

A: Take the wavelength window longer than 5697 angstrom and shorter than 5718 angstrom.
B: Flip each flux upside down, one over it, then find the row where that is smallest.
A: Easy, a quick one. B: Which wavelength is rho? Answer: 5697.90 angstrom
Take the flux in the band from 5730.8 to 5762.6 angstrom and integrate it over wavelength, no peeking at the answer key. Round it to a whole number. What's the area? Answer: 547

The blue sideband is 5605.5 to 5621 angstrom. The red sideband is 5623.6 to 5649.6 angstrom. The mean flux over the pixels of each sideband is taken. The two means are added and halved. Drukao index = 17.23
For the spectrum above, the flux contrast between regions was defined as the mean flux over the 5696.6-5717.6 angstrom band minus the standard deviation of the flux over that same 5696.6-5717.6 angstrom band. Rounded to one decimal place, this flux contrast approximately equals 16.1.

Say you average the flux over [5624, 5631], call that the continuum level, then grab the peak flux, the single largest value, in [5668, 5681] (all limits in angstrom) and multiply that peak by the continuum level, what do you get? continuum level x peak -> 289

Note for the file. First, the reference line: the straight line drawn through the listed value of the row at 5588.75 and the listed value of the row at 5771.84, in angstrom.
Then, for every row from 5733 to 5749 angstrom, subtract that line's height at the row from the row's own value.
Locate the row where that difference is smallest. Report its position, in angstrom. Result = 5734.75 angstrom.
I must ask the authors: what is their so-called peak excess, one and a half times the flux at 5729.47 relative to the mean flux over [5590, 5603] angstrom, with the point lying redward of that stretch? 1.57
